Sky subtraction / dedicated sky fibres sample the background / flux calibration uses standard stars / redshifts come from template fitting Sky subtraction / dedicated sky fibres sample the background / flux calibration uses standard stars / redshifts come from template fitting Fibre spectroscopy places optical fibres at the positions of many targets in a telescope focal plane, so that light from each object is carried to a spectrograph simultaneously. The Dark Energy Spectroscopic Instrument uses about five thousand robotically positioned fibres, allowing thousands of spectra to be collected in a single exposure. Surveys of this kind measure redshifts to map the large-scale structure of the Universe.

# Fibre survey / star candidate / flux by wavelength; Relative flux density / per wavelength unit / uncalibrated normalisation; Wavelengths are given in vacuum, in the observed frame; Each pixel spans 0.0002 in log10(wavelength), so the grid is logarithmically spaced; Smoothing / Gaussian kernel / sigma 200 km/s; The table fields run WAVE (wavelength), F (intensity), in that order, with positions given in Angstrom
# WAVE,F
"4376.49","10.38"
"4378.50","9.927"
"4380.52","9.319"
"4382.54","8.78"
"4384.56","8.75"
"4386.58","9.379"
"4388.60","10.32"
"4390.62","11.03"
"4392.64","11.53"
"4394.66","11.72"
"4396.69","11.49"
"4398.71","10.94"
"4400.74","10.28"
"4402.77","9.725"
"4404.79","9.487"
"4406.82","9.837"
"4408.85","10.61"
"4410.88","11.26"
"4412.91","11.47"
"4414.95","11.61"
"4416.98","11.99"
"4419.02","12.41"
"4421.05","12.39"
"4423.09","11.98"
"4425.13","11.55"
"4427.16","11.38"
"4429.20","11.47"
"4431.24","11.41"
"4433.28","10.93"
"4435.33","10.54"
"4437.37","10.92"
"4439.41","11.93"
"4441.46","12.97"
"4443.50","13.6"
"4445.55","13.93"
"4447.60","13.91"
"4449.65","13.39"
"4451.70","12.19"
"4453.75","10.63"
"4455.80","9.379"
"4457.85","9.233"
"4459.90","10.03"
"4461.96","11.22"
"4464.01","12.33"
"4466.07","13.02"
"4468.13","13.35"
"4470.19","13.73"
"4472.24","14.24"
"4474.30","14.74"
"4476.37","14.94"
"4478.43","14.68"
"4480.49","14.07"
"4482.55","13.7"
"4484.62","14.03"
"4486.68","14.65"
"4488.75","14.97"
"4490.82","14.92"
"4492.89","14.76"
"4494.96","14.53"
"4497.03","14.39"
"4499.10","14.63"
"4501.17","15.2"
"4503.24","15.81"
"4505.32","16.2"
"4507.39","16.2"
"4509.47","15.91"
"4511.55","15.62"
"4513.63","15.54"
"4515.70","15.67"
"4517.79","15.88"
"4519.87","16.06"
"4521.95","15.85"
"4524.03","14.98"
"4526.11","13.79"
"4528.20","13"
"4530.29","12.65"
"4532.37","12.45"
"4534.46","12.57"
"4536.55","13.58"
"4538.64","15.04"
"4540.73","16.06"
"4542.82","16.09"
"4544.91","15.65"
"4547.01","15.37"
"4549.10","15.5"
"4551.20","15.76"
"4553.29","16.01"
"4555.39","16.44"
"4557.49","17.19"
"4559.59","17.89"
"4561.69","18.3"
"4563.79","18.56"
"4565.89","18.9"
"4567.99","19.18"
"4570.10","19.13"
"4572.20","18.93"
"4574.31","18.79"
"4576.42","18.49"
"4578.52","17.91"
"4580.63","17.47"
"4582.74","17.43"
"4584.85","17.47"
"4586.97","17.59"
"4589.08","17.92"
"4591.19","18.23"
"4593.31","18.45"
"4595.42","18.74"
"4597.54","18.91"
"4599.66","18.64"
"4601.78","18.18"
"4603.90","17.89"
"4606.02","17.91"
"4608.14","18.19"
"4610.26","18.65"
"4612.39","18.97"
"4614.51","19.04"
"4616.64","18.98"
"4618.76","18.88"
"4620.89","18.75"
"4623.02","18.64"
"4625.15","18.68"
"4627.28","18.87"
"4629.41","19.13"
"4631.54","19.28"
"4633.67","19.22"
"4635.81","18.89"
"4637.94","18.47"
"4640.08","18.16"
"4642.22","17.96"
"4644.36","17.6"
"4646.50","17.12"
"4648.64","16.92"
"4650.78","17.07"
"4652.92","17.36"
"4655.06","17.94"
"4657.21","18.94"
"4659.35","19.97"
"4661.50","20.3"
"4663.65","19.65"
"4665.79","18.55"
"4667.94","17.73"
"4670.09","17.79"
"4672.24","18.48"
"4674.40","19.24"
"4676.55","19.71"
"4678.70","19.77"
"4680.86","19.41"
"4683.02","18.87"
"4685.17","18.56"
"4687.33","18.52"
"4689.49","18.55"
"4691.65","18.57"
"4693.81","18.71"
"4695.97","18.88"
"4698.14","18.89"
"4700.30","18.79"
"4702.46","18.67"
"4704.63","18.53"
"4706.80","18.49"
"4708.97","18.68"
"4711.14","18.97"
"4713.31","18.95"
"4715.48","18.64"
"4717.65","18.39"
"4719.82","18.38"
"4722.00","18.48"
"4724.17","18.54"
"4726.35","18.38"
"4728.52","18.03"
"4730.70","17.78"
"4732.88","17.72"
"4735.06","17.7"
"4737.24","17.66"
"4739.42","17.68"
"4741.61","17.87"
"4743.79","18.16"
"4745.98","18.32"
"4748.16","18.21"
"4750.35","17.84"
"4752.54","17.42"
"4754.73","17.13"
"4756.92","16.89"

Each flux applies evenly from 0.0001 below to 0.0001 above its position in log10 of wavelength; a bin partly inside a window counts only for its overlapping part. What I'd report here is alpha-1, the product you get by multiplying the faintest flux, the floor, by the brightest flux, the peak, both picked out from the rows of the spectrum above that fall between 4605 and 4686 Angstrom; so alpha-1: 343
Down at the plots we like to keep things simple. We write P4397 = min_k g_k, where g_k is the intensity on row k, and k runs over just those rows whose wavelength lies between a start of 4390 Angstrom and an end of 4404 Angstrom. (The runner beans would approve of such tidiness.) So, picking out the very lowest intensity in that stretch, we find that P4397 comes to 9.725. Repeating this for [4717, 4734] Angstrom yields 17.72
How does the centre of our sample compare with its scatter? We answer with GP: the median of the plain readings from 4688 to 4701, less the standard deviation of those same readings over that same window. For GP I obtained 18.6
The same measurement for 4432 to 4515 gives 12.1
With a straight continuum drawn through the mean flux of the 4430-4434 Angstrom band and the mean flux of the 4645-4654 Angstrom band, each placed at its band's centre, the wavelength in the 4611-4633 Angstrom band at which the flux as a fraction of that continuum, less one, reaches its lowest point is 4625.15 Angstrom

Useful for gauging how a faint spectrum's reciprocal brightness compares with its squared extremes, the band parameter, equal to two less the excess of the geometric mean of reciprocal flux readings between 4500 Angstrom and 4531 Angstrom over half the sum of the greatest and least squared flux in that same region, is 213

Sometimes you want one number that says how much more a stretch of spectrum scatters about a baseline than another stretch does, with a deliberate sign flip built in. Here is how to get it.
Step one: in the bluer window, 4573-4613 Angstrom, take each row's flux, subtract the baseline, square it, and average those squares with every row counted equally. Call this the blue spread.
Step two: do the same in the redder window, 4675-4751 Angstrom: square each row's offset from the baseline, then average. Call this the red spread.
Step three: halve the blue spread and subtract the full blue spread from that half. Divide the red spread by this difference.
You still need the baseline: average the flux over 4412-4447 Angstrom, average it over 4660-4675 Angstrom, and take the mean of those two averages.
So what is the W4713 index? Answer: -2.4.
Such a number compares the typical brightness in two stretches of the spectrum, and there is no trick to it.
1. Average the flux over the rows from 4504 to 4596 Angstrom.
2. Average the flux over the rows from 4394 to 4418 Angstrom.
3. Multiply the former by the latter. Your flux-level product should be 179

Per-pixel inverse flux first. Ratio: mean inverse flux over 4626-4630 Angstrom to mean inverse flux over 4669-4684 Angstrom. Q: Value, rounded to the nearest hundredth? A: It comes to 1.00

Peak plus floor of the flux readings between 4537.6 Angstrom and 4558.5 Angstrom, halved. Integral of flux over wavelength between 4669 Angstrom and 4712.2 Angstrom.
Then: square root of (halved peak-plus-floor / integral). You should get 0.141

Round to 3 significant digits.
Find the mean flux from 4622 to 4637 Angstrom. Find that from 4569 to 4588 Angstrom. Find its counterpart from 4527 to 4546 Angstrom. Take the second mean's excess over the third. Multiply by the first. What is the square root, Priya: 8.72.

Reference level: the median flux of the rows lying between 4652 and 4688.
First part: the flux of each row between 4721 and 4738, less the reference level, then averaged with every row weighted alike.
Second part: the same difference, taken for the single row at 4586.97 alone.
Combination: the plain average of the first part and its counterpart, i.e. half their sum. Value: -1.1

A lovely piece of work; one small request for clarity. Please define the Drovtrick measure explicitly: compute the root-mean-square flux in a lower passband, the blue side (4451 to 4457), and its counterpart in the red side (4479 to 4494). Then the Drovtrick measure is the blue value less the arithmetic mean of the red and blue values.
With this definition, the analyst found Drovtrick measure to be -1.8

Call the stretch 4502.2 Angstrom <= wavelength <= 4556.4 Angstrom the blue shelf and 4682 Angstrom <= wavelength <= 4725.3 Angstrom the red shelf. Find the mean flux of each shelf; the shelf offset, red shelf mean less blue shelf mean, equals 3.5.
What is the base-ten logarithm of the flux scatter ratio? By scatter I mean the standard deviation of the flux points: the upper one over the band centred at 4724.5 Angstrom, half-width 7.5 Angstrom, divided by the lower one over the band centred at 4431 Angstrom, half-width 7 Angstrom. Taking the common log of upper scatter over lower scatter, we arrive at -0.14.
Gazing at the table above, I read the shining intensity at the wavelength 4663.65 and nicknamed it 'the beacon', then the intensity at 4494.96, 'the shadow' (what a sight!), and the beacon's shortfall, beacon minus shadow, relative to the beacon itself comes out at 0.3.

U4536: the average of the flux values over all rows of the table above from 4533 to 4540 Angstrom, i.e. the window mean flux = 14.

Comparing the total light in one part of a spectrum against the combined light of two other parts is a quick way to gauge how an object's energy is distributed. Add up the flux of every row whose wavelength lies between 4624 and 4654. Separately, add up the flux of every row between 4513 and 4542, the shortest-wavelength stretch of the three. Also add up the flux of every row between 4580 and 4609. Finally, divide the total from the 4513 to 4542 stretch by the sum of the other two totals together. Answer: 0.400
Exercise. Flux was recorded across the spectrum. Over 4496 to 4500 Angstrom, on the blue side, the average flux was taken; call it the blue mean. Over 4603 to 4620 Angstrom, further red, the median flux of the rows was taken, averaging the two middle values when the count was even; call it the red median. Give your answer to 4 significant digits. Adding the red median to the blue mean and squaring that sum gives 1107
